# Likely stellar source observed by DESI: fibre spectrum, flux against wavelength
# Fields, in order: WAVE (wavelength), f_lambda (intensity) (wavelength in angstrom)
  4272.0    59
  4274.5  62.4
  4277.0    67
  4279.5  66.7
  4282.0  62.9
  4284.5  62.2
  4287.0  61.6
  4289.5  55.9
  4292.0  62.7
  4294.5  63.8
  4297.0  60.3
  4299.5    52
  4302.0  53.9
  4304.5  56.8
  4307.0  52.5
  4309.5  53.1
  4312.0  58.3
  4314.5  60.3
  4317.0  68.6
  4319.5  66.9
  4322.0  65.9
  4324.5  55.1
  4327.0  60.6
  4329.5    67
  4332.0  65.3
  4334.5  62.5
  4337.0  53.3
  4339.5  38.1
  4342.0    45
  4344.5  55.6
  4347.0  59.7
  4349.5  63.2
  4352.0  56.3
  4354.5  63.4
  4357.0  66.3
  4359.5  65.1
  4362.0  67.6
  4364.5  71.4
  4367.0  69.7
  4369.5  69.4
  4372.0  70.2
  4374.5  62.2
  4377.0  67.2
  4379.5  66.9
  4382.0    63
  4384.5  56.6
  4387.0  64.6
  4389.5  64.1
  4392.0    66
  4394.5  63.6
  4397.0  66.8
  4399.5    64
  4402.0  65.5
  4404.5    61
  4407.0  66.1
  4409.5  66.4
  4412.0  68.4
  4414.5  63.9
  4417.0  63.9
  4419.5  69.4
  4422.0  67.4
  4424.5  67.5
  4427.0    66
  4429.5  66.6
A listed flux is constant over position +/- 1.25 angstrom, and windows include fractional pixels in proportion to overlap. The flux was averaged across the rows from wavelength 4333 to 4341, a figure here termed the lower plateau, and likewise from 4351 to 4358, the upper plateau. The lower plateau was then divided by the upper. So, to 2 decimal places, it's 0.83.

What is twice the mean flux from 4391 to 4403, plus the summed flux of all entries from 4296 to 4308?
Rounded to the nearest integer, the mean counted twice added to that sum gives 406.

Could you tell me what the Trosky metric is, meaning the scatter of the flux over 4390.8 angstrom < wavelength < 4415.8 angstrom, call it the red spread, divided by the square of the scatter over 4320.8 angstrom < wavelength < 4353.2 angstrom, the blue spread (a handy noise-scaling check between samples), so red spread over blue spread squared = 0.03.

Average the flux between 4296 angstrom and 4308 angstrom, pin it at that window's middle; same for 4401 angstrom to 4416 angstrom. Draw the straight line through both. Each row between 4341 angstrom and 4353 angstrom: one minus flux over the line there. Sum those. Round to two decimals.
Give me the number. 0.29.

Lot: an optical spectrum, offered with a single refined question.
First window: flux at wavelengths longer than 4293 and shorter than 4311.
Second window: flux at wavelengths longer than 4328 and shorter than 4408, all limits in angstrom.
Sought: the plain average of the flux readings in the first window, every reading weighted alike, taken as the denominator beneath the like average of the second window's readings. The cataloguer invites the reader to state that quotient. 1.12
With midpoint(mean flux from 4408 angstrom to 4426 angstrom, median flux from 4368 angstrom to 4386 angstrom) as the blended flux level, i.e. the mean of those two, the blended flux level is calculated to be 67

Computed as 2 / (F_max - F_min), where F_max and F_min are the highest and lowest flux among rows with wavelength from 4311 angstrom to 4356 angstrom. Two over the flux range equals 0.066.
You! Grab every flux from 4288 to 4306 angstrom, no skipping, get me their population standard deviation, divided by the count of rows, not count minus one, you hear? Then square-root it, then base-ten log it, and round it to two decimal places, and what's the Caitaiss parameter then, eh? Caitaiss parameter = 0.31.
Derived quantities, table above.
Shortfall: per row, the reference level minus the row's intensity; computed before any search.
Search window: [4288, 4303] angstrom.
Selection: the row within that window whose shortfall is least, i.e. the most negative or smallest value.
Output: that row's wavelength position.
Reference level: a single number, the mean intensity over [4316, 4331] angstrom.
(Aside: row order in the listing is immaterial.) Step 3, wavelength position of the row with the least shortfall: 4294.5 angstrom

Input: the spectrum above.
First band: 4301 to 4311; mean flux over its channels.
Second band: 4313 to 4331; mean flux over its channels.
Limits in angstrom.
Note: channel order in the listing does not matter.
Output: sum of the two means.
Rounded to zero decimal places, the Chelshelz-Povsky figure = 118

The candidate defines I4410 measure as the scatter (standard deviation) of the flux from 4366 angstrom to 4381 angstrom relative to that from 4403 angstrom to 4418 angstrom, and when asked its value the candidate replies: 1.2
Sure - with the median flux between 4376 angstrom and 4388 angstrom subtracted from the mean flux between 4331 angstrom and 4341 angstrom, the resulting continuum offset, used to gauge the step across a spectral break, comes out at -10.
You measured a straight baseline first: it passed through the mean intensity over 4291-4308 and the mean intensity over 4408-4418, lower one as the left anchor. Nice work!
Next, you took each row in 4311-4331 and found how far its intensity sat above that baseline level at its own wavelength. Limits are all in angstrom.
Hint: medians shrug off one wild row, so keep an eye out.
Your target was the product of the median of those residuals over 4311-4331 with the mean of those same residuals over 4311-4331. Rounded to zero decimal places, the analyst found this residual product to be 17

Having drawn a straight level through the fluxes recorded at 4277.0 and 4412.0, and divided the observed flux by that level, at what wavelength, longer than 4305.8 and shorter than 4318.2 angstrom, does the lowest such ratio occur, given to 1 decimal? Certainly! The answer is 4307.0 angstrom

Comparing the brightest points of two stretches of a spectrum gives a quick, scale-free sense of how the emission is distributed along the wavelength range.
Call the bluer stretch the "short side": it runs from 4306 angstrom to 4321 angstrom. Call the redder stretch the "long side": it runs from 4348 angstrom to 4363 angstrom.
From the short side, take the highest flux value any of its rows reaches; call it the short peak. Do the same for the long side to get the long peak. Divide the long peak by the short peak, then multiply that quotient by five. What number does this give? 4.93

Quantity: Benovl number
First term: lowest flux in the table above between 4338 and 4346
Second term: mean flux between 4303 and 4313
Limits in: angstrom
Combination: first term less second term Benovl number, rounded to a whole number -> -17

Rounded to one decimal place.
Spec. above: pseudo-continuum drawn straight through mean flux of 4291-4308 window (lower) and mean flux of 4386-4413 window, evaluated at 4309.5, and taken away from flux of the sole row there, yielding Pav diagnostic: -5.1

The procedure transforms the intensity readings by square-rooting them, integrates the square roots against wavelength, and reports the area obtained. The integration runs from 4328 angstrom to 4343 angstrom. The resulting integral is 111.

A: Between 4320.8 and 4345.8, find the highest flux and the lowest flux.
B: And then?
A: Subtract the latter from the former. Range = 29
